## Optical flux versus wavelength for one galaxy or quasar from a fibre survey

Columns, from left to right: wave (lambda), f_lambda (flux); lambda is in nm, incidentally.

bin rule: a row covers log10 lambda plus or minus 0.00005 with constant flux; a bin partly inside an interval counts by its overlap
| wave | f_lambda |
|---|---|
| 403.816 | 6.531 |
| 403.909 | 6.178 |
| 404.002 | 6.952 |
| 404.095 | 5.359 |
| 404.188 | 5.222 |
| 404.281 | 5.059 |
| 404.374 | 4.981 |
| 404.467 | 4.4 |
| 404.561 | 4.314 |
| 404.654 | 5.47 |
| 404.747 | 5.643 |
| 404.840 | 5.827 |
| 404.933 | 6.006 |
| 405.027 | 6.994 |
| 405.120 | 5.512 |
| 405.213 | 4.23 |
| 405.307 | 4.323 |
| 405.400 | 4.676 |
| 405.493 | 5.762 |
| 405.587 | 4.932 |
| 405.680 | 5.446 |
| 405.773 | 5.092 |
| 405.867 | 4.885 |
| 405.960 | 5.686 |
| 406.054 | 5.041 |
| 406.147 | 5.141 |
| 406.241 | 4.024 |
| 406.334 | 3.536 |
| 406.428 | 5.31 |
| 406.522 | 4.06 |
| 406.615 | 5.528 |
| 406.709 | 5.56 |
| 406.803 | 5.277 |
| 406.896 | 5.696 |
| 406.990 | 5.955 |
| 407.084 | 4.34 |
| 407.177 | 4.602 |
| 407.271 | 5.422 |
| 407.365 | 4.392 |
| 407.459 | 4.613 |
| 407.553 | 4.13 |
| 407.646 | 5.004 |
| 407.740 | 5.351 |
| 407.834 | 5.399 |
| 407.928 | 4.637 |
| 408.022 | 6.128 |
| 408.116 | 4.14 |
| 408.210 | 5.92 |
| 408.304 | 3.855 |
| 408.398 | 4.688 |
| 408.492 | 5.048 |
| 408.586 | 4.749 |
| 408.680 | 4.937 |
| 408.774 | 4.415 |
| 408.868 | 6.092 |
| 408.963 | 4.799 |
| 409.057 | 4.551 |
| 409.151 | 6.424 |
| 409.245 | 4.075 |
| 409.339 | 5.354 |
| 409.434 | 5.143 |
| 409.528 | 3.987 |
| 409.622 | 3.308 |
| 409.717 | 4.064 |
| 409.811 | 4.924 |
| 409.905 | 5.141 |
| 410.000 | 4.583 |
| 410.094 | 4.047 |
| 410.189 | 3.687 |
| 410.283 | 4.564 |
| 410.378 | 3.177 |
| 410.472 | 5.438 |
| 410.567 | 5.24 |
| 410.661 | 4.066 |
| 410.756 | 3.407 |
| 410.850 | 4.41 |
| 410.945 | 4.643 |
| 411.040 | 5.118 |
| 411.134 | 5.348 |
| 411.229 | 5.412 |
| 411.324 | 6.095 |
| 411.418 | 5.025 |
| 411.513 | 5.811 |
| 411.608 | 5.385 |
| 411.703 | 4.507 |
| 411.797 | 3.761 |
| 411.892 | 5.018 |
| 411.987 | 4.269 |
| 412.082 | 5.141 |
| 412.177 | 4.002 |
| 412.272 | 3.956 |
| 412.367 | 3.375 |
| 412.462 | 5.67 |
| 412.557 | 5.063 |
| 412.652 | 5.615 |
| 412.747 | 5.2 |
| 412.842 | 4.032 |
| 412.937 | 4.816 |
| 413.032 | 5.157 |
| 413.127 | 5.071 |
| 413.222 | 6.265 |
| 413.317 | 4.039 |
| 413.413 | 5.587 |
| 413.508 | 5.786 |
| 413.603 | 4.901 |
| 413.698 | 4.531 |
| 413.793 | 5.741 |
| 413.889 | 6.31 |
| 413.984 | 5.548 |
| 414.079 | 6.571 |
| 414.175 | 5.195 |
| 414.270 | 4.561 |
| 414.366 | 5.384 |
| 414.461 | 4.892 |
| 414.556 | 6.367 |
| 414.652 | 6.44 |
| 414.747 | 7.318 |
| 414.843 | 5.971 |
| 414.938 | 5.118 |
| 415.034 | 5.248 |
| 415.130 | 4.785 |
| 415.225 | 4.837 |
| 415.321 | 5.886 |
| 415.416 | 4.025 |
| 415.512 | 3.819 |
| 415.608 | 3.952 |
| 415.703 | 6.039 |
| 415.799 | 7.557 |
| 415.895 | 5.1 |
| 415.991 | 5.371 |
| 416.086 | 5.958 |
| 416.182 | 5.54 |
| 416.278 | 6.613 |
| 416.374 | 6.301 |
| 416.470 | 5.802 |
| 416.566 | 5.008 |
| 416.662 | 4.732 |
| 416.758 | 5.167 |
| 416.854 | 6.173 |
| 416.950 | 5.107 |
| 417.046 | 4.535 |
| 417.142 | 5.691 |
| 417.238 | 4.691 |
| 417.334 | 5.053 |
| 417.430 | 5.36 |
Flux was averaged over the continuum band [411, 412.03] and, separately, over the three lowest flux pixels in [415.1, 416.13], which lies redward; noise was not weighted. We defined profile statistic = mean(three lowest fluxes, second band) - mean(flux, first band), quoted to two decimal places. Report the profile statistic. -1.14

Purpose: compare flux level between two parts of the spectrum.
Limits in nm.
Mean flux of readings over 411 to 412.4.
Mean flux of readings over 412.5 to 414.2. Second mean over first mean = 1.10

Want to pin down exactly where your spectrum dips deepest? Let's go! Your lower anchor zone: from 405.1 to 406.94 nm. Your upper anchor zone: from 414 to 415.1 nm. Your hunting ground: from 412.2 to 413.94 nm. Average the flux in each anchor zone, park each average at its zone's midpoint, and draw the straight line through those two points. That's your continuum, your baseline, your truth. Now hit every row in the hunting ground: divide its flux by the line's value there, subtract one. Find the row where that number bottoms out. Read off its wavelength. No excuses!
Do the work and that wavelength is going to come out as 412.367 nm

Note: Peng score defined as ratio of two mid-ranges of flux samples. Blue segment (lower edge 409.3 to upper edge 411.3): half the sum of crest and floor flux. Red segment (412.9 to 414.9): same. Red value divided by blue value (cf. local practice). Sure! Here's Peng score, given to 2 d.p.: 1.32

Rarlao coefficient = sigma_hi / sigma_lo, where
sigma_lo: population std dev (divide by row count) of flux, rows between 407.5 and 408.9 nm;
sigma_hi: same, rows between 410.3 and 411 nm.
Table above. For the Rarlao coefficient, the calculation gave 1.16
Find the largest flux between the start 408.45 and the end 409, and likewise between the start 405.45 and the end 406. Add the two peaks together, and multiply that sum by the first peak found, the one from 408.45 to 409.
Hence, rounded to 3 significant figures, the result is 72.2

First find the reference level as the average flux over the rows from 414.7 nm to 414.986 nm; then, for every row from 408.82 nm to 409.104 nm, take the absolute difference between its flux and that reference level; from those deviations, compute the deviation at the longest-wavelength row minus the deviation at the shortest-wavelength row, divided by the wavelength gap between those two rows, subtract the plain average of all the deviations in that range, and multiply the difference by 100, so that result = 717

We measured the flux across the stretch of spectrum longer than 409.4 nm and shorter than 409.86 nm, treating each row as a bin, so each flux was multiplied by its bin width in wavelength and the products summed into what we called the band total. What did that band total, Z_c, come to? 2.0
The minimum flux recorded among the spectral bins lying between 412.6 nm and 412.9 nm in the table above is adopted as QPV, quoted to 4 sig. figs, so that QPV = 4.032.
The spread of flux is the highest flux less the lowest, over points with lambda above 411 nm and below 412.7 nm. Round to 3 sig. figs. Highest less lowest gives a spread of 2.72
